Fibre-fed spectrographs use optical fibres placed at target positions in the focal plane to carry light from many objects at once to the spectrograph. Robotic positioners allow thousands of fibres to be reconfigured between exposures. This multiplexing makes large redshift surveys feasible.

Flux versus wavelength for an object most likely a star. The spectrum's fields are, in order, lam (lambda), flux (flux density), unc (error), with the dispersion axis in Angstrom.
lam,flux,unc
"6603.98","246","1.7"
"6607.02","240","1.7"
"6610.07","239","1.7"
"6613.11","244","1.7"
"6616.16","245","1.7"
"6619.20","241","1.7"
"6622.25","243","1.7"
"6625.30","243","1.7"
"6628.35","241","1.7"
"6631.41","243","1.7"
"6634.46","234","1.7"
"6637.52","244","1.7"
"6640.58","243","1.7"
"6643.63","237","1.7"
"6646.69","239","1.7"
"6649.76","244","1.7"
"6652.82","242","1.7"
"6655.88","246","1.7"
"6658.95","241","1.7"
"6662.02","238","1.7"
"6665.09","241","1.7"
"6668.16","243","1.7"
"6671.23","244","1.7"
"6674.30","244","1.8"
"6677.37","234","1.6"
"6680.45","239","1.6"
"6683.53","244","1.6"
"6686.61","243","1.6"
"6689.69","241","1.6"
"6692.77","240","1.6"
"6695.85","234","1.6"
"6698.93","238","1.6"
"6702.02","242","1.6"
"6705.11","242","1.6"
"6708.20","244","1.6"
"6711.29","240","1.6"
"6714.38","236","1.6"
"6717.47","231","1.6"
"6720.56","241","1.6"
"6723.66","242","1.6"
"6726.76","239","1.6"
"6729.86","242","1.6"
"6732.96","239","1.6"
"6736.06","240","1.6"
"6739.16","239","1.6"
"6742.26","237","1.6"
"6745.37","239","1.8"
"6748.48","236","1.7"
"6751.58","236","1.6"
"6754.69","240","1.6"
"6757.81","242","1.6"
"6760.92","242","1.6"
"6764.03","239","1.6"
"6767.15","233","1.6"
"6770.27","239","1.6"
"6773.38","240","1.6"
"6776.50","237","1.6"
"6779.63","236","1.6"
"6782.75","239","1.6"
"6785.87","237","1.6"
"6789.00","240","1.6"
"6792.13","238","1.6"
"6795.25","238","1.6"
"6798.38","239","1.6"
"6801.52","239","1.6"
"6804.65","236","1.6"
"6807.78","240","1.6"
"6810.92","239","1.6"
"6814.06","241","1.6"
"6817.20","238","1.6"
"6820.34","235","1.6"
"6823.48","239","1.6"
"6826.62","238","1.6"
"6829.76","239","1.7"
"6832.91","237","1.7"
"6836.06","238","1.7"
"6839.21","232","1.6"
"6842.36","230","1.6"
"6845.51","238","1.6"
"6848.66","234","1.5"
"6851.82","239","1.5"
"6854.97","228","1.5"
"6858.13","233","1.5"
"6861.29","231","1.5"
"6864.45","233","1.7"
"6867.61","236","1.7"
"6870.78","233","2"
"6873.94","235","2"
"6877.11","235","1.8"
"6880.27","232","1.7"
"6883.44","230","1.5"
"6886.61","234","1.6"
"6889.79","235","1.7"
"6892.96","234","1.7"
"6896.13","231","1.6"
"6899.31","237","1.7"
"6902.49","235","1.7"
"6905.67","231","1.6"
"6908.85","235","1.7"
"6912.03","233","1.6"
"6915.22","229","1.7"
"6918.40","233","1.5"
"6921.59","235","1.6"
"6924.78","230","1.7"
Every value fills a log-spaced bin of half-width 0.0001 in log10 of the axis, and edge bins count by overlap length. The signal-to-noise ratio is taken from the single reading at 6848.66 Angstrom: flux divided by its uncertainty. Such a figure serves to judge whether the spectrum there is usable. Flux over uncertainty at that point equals 156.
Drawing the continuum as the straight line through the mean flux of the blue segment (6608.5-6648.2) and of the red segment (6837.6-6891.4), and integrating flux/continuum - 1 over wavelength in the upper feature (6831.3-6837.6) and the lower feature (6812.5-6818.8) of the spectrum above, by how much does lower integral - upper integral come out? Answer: 0.04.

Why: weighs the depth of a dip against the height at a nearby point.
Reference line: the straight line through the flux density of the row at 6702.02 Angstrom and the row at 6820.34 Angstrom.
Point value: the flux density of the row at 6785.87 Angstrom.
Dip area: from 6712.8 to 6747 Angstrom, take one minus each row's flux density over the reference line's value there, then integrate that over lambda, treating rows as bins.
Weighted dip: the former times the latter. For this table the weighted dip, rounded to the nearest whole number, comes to 58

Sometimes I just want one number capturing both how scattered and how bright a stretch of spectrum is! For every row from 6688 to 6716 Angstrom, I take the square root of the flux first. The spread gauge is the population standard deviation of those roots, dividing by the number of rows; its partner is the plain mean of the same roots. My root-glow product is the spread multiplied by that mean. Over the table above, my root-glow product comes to 1.5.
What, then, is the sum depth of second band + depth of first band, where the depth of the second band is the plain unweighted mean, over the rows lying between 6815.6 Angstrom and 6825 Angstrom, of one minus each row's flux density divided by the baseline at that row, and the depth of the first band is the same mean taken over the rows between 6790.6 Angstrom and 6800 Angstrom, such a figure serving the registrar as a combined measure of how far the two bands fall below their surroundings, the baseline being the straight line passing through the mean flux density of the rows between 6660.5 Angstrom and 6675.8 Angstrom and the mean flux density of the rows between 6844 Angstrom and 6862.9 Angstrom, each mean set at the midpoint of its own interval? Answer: -0.017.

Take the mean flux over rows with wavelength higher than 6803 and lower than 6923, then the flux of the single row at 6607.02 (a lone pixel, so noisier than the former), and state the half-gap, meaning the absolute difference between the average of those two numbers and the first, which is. 2.6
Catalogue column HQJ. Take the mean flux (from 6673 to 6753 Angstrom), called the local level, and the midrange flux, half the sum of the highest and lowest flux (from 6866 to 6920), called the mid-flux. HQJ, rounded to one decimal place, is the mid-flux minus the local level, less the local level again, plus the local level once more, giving -6.3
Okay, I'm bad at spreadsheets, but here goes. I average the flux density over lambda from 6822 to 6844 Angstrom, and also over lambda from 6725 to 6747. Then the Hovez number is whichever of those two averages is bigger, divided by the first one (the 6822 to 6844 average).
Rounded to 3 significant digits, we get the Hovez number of 1.01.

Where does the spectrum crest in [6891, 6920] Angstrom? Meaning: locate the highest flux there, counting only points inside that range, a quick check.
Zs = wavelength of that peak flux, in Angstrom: 6899.31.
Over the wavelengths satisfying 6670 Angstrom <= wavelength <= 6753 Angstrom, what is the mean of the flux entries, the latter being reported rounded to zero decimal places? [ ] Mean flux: 239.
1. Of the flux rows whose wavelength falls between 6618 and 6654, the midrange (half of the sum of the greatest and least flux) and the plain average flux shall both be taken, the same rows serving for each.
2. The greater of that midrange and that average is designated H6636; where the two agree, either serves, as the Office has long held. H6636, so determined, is 241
